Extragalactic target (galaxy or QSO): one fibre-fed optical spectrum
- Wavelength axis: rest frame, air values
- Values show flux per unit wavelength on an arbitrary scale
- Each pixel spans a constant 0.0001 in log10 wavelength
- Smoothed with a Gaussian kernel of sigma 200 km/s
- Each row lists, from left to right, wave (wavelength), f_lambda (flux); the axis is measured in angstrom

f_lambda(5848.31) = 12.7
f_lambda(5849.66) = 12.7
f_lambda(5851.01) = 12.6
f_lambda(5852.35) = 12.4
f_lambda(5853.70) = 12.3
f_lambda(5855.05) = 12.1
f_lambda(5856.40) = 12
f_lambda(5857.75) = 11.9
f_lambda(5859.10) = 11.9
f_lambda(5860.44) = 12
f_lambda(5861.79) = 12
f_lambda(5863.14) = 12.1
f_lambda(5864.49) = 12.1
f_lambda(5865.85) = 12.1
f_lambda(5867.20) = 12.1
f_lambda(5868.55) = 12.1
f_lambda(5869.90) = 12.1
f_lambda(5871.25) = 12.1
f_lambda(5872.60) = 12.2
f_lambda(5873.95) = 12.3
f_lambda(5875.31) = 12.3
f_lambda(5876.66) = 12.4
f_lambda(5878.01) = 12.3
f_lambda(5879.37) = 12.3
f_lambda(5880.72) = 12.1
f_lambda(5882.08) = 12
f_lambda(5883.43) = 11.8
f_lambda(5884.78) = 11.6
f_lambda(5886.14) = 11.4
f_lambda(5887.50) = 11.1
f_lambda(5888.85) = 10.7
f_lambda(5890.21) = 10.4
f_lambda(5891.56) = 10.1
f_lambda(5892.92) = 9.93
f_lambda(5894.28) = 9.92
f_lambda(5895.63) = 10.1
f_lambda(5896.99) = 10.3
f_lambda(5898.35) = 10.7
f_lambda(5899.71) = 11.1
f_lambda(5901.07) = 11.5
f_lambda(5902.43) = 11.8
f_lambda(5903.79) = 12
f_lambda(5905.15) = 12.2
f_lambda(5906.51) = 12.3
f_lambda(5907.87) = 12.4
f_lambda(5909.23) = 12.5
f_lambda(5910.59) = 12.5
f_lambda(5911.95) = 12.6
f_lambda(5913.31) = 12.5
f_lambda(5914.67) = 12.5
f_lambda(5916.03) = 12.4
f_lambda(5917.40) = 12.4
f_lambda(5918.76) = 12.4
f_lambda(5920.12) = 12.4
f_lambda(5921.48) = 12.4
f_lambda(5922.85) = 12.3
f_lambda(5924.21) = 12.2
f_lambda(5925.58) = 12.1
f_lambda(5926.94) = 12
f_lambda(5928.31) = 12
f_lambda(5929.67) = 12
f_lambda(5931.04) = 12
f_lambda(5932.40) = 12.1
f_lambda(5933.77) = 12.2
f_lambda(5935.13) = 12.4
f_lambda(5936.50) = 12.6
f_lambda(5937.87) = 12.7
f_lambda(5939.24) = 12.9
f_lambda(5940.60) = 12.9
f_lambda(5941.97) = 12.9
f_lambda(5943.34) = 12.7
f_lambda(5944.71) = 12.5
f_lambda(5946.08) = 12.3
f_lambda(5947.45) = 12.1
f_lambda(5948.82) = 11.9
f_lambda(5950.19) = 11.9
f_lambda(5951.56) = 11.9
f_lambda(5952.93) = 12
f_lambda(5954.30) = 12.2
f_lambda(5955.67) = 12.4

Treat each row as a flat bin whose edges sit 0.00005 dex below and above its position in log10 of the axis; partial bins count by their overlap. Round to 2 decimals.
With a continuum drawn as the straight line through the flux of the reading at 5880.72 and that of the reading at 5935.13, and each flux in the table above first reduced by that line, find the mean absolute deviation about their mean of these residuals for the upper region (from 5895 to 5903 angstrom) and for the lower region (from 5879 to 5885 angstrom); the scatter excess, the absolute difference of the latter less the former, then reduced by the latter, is 0.10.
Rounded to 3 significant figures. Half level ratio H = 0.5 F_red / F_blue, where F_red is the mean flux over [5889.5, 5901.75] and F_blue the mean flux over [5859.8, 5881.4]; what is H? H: 0.430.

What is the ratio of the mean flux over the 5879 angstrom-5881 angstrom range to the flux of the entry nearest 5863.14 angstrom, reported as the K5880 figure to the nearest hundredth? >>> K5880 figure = 1.01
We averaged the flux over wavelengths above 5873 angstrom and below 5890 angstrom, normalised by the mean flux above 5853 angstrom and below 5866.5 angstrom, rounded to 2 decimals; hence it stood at 0.98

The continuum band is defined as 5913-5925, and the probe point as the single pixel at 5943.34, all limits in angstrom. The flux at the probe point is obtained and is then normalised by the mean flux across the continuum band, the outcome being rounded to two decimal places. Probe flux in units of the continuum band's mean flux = 1.03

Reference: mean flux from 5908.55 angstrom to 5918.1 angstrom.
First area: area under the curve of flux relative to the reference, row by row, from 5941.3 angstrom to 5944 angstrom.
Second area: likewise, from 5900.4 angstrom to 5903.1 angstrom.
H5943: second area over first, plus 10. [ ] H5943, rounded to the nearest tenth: 10.9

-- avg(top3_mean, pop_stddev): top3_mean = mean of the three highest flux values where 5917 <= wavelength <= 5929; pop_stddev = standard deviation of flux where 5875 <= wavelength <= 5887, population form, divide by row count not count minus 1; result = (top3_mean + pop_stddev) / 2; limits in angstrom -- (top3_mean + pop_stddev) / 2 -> 6.37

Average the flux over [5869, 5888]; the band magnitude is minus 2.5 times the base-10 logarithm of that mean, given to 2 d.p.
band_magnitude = -2.70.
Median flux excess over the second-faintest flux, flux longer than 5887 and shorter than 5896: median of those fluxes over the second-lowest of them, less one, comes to 0.017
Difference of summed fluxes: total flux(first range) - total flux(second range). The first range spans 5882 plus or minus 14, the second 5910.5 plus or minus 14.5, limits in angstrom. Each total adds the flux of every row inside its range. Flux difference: -12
